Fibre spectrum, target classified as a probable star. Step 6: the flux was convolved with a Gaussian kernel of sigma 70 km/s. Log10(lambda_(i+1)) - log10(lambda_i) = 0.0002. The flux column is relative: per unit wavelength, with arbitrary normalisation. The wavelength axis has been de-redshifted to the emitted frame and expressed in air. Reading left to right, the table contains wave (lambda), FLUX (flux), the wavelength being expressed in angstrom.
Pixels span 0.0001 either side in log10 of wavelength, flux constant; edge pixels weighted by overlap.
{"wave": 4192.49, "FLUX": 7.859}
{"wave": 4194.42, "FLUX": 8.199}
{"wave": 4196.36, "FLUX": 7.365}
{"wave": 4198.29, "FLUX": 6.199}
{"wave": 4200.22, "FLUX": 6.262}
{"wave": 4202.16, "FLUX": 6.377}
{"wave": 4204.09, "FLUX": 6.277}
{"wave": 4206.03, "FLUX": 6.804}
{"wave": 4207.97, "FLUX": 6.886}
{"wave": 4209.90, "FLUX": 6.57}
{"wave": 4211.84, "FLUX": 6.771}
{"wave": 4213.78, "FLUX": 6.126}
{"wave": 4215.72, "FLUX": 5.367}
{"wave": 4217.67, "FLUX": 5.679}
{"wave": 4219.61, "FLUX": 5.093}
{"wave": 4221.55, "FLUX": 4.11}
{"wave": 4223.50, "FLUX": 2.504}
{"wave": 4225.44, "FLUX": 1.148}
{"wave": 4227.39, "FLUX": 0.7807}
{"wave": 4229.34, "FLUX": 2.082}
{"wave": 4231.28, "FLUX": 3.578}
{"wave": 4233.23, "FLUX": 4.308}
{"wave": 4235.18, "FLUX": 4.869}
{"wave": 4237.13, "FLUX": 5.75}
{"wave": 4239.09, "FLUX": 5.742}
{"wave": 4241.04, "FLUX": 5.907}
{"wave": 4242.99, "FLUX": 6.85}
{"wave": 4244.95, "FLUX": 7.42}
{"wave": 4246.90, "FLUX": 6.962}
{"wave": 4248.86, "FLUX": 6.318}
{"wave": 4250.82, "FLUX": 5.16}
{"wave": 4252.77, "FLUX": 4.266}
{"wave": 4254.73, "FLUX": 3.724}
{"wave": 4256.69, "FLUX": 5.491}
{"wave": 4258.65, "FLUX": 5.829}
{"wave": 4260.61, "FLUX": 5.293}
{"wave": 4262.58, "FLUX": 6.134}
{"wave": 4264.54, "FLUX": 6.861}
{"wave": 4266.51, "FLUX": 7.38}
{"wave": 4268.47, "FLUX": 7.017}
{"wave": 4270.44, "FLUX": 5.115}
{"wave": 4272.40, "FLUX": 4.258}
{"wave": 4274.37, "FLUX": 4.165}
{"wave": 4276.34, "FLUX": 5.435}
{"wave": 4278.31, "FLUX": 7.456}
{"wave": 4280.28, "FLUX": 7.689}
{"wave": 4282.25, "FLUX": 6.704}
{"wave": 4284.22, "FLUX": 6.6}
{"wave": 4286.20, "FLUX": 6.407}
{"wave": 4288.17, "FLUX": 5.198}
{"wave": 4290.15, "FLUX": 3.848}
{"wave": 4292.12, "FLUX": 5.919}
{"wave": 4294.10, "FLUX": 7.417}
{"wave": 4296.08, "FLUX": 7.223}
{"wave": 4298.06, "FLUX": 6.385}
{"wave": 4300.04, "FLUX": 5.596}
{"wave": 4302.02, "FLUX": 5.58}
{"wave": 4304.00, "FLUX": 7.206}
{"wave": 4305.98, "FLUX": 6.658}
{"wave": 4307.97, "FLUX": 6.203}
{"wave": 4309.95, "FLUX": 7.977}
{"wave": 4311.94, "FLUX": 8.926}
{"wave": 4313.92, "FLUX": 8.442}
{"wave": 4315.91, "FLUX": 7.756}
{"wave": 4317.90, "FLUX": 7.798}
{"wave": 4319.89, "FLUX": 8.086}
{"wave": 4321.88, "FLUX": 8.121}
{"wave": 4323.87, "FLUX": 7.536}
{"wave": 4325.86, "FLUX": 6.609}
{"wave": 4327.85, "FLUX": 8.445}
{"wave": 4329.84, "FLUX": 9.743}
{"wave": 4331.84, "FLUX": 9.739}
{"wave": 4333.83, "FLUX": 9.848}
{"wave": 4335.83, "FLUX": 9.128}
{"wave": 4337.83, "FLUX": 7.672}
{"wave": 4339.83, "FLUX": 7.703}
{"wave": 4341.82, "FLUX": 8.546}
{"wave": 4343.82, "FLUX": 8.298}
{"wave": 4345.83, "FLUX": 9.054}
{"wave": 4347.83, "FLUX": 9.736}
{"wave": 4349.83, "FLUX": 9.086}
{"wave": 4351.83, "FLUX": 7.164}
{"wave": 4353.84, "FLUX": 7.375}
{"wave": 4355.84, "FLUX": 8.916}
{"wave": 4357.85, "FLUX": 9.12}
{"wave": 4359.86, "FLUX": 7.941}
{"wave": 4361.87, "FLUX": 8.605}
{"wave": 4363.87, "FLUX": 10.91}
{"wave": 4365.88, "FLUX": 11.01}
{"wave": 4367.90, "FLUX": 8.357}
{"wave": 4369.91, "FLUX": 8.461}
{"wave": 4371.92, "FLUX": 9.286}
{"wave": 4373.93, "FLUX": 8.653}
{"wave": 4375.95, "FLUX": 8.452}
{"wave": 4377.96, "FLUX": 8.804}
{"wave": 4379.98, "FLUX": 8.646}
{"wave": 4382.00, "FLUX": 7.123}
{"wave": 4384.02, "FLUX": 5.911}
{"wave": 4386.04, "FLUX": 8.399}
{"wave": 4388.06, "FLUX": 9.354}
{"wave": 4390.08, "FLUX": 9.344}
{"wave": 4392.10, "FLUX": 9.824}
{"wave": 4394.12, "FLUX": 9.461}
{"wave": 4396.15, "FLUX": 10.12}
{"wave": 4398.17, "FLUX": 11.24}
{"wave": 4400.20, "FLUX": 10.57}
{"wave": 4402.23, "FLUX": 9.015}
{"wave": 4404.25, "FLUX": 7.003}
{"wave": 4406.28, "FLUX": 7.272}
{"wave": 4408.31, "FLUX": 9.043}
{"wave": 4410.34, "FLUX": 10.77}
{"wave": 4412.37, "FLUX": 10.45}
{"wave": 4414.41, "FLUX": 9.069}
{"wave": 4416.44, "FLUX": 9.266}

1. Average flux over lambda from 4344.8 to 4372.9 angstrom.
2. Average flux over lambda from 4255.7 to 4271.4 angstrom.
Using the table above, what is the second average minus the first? -2.8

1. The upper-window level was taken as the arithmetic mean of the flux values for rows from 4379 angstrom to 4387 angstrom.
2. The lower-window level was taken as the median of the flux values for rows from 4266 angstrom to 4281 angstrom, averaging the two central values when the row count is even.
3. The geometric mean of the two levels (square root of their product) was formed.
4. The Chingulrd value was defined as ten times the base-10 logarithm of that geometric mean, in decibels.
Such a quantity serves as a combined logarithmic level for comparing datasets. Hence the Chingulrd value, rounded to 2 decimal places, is 8.35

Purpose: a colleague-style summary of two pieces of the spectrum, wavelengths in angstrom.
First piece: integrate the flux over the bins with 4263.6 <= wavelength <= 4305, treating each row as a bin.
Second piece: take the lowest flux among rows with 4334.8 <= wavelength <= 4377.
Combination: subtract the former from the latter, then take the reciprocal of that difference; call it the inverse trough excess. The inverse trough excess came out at -0.0040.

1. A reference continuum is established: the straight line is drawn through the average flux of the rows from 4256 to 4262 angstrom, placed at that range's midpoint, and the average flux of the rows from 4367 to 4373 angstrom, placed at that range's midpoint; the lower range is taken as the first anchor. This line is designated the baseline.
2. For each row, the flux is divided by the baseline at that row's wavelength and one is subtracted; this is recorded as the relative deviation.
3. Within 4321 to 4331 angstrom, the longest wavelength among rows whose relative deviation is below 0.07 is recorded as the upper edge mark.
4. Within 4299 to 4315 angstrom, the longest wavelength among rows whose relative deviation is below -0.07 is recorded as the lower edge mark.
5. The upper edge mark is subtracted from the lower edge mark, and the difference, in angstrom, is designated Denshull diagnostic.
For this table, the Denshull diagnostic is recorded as -17.9 angstrom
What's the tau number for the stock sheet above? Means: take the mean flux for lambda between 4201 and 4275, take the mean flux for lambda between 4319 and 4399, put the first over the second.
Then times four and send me 2.4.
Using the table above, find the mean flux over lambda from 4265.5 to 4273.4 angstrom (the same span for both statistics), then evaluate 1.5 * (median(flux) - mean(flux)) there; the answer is 0.19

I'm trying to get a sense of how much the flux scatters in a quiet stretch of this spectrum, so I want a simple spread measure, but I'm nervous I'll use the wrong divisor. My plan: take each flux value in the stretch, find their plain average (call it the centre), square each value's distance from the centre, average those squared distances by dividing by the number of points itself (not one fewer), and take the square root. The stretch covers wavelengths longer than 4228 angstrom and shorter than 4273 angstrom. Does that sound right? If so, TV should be 1.3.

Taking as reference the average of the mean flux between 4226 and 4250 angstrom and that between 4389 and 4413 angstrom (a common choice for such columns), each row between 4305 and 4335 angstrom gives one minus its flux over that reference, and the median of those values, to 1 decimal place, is -0.1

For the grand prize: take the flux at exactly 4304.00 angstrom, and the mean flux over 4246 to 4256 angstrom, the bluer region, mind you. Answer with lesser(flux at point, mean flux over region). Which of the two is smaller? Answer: 5.3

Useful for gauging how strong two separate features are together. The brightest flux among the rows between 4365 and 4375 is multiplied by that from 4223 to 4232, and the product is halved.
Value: 20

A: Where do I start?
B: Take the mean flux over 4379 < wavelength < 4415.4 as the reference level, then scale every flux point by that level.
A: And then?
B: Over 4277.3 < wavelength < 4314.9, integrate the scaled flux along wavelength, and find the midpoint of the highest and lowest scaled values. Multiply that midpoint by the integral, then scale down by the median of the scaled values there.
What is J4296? 27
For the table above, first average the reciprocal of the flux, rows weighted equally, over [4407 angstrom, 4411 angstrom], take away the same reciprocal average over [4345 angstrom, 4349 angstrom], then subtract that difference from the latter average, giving 0.11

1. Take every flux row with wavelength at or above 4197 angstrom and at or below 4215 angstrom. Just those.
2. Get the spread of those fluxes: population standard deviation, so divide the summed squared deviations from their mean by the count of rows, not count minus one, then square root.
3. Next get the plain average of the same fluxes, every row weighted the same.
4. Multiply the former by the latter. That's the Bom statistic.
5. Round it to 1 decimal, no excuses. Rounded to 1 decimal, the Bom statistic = 1.8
